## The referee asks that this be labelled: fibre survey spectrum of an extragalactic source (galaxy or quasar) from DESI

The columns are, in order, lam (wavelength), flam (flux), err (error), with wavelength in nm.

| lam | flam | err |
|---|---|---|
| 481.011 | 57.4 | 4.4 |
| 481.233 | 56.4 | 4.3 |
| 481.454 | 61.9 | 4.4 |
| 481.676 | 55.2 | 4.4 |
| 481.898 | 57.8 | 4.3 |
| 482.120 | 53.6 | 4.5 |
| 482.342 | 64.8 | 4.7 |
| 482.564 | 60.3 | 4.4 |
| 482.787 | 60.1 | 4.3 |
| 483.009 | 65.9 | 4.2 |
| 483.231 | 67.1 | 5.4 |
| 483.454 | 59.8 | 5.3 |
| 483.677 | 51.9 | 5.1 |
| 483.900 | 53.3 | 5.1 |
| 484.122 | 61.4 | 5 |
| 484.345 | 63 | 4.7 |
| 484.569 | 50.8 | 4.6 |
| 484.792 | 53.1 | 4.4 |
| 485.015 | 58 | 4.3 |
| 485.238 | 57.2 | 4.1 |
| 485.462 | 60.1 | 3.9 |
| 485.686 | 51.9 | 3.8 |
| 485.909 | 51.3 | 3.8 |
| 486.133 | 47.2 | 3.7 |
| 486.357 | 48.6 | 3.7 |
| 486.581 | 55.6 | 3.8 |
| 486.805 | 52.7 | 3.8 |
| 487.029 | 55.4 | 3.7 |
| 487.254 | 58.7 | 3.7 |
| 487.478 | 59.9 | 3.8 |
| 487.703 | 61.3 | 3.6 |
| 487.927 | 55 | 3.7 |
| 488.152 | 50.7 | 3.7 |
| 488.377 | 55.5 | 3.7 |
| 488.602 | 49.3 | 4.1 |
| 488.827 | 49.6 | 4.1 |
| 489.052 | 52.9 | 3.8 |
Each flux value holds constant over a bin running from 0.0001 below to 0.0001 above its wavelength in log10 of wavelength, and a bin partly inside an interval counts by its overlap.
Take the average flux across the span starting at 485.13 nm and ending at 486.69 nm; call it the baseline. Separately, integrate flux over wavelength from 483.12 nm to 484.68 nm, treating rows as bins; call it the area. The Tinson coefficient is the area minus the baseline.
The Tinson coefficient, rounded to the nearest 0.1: 37.6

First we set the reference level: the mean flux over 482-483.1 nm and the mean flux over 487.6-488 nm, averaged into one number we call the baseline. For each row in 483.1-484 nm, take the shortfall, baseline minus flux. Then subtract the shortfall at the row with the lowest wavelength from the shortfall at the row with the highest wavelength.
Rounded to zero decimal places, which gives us 14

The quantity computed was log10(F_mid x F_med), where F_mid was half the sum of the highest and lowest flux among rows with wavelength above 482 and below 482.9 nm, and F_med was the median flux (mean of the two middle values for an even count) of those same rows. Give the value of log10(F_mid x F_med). 3.55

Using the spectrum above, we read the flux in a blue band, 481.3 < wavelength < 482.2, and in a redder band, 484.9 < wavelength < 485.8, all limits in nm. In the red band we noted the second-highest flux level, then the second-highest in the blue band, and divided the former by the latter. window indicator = 1.00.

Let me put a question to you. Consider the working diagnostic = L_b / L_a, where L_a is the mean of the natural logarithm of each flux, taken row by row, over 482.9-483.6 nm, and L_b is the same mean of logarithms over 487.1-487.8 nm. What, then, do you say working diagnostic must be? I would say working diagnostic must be 0.98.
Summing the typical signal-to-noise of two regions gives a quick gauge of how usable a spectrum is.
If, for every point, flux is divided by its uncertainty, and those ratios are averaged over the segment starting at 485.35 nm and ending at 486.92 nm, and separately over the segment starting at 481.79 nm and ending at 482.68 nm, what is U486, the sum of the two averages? 27.1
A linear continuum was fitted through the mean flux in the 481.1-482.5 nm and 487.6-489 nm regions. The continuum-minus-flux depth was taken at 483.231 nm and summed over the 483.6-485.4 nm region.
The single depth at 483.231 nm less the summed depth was -12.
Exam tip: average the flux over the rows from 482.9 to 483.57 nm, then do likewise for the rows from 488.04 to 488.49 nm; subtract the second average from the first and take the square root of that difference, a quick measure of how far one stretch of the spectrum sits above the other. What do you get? 3.3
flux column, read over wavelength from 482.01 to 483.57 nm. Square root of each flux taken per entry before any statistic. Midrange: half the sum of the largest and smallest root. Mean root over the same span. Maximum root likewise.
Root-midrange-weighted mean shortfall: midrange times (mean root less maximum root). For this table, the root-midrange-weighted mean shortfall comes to -2.7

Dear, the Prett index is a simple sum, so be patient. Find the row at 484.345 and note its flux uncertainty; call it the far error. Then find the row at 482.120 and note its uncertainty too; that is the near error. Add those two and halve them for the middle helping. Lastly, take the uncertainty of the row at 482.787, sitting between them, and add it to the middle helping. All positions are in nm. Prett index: 8.9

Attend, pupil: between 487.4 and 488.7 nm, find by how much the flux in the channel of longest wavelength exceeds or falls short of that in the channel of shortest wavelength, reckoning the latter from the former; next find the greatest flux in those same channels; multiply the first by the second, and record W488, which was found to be -650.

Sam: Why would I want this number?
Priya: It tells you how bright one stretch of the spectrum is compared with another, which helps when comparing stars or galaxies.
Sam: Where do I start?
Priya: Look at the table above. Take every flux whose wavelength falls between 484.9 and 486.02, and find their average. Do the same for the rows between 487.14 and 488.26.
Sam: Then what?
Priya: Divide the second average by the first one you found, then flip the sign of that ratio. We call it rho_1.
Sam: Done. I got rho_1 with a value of -1.03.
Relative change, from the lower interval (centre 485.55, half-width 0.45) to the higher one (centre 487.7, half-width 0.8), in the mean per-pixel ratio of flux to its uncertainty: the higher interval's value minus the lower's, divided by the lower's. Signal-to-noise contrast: 0.08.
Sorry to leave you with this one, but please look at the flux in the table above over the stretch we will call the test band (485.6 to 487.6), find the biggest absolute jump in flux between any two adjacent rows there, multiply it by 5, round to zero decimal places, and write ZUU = 35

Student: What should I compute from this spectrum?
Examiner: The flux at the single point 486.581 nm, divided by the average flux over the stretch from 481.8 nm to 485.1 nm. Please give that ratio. 0.95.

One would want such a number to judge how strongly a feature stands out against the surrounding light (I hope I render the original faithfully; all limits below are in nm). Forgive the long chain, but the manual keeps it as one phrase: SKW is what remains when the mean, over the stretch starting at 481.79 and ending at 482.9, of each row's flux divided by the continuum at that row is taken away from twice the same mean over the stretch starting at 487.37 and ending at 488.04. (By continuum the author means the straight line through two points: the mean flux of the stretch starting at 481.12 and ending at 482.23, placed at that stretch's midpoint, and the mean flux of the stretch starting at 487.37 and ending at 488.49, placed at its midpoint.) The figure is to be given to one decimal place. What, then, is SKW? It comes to 1.0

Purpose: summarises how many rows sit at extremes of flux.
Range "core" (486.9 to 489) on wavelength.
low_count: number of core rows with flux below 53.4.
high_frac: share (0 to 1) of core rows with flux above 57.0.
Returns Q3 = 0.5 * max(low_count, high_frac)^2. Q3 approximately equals 4.5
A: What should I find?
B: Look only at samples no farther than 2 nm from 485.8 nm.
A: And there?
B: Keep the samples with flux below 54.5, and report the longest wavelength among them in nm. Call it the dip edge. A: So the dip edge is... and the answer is 486.805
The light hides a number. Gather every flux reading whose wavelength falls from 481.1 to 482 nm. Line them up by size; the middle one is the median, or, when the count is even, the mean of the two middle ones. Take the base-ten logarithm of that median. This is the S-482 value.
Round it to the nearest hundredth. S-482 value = 1.76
